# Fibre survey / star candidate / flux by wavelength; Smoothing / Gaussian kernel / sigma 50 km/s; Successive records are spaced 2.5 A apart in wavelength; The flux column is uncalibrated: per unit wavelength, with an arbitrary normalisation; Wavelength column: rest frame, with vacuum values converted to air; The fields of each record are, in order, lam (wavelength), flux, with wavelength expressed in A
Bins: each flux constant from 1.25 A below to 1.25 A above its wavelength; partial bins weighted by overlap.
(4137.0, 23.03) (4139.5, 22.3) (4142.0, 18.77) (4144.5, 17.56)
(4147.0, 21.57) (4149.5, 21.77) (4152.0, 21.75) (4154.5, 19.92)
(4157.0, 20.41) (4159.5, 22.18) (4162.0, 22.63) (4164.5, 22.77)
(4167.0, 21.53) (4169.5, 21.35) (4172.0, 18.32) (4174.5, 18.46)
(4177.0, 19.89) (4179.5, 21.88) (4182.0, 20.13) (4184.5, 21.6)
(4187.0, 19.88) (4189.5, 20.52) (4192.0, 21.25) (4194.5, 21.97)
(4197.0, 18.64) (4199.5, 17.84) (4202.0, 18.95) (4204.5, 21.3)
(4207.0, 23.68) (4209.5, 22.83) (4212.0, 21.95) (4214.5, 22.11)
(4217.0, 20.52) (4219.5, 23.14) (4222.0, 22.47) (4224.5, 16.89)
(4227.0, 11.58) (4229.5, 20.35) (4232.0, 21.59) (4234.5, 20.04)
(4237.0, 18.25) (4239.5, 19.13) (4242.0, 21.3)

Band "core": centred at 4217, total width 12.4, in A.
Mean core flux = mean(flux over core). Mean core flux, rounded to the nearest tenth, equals 22.0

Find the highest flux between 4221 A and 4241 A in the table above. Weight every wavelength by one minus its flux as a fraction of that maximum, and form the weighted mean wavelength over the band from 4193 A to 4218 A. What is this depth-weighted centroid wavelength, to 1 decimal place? 4201.9 A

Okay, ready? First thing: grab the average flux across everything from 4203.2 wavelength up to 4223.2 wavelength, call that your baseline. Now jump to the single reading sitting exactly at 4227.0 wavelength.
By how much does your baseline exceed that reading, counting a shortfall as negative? 10.7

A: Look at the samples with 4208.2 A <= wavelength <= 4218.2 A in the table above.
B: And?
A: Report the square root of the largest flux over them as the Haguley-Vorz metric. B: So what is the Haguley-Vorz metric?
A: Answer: 4.78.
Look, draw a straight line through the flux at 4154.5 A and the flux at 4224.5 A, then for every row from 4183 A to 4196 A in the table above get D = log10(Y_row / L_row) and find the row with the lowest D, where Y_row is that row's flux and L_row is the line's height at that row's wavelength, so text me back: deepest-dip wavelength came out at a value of 4187.0 A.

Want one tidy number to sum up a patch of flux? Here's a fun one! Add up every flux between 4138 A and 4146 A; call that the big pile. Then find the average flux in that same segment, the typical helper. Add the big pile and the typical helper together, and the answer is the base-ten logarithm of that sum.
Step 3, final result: 1.89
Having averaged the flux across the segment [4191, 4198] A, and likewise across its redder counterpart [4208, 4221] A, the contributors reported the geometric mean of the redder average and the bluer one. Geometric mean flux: 21.4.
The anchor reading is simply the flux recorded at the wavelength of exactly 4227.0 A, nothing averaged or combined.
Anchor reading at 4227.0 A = 11.58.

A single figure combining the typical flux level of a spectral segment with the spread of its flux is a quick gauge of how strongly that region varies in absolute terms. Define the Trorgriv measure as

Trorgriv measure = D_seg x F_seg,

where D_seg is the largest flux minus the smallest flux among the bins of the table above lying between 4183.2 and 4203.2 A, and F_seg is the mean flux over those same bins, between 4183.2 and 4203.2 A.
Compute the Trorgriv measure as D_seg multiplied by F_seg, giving 83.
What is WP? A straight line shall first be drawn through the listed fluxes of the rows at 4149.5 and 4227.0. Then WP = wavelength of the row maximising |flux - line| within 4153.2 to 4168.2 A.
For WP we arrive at 4164.5 A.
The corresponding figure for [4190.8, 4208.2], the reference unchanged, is 4207.0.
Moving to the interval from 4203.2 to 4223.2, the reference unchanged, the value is 4219.5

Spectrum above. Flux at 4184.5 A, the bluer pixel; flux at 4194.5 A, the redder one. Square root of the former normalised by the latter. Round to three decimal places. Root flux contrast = 0.992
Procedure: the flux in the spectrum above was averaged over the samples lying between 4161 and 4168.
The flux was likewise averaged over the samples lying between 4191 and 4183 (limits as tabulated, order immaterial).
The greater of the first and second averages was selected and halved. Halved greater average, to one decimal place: 11.2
